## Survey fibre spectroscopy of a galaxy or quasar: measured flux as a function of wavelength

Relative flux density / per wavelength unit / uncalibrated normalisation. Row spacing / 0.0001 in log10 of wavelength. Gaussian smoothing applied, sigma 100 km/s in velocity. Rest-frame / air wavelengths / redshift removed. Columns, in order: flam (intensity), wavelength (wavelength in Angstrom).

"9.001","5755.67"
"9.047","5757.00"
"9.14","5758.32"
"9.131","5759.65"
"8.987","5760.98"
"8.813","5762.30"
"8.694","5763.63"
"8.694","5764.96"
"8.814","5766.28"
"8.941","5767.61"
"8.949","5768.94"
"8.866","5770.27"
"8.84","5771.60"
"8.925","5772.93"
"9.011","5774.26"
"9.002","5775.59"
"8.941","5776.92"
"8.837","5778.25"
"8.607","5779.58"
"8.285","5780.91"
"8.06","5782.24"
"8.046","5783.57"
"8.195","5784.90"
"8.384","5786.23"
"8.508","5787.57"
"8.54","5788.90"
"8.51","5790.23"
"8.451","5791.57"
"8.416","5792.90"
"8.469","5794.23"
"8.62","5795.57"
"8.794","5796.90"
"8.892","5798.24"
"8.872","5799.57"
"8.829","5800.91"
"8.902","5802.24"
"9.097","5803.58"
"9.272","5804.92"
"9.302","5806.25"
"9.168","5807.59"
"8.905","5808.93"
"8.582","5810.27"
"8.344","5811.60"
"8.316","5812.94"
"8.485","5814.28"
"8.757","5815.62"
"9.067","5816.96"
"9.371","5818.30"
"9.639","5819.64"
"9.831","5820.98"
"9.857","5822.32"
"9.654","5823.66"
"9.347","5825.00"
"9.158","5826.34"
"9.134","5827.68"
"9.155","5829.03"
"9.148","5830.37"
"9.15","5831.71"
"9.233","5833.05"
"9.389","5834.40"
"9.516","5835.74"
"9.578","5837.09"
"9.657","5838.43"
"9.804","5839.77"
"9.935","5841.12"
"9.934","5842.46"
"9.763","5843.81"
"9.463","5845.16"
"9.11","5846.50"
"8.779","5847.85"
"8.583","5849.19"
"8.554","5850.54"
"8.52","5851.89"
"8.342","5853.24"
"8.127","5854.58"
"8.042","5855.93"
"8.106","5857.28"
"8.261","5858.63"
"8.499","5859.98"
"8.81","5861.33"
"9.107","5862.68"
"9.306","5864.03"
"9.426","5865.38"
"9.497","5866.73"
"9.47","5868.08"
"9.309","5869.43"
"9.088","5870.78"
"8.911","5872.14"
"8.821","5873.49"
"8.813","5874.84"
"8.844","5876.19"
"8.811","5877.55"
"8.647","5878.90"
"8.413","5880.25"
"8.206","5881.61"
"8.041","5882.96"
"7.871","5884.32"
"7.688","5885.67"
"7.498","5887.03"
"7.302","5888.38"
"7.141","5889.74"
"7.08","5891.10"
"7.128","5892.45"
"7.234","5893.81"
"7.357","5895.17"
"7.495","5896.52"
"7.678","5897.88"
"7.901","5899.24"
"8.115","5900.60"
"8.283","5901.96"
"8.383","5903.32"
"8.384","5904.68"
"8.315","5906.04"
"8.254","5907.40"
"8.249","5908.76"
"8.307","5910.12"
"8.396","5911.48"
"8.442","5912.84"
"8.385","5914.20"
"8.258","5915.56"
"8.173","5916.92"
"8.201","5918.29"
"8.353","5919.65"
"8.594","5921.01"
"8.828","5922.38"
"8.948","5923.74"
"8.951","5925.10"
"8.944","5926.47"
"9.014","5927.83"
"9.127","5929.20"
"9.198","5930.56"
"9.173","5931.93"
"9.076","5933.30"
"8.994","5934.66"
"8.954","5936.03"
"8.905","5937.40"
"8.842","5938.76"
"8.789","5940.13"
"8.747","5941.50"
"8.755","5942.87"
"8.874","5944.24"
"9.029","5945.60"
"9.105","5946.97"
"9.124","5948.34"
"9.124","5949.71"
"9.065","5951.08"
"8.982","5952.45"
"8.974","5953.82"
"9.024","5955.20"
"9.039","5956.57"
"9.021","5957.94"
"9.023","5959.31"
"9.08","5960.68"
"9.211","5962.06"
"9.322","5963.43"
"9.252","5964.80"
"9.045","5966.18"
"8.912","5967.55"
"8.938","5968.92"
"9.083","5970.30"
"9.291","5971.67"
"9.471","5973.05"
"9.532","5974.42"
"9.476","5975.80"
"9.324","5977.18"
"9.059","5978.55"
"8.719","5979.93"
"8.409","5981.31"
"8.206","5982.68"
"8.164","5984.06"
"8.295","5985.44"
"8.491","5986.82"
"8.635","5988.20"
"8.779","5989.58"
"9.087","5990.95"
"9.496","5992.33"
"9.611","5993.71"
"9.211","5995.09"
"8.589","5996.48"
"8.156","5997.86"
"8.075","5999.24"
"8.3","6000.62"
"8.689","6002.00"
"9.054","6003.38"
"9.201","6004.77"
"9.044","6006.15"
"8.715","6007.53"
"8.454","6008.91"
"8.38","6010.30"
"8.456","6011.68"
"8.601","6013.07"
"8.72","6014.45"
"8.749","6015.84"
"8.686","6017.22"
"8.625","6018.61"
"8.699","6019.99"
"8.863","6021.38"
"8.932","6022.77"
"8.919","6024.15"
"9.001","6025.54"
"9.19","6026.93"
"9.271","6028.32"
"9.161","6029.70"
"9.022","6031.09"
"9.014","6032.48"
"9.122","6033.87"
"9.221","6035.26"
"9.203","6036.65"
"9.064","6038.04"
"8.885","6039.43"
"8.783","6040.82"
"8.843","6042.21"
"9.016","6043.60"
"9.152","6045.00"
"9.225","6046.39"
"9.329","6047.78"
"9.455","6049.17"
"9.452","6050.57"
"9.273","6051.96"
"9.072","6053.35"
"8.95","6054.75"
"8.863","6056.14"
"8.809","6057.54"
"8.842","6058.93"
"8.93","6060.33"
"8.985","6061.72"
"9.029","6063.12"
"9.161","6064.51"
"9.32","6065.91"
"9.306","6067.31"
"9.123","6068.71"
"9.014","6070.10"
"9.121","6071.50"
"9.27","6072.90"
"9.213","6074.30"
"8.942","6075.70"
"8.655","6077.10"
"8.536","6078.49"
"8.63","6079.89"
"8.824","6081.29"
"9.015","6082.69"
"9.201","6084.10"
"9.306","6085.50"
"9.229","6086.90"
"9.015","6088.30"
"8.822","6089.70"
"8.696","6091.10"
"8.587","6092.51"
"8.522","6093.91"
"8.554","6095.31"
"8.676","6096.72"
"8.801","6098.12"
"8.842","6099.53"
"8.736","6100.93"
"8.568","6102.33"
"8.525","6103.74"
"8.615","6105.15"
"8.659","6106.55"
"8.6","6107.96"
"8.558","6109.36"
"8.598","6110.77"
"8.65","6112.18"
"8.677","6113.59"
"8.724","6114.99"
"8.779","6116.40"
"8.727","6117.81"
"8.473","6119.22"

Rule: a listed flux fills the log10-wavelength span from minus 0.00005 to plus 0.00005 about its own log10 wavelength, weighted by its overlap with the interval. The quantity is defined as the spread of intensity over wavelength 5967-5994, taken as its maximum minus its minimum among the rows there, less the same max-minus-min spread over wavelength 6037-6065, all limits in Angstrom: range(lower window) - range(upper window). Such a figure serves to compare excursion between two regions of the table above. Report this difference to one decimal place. 0.8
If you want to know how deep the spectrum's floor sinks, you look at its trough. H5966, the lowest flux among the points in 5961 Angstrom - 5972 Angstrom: 8.912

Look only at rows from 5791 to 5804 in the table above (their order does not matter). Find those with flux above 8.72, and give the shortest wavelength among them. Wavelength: 5796.90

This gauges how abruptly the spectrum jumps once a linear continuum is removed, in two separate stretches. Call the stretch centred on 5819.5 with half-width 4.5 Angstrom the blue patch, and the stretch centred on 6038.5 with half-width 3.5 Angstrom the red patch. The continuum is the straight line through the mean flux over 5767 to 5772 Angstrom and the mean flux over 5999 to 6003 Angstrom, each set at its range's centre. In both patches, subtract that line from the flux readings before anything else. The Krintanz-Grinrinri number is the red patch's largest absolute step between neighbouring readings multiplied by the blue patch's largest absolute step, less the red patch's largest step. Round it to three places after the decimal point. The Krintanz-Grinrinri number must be -0.121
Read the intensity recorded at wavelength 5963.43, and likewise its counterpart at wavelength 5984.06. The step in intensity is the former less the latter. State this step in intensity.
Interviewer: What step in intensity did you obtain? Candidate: 1.2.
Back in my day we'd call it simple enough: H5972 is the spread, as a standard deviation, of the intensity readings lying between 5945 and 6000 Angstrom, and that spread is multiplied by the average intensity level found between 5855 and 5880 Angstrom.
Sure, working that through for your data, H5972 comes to 3.5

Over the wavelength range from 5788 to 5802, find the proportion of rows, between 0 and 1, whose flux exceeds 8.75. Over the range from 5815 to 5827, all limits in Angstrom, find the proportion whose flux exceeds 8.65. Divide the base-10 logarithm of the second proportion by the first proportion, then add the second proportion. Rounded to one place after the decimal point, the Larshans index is 1.0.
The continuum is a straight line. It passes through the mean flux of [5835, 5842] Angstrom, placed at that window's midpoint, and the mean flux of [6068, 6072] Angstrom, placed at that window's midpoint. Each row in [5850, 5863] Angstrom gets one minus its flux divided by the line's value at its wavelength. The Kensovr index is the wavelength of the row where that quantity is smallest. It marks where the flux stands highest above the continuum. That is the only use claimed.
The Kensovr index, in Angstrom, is 5862.68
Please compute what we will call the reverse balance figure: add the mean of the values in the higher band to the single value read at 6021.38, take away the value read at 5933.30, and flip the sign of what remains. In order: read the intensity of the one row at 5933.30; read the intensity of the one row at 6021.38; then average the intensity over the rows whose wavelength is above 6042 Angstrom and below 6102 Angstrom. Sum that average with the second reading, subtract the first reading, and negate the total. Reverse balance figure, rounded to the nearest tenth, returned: -8.8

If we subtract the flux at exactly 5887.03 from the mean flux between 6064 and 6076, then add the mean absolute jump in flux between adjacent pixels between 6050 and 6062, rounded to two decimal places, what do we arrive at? 1.77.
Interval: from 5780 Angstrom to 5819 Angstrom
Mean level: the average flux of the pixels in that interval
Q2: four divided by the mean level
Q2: 0.461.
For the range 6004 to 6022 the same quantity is 0.459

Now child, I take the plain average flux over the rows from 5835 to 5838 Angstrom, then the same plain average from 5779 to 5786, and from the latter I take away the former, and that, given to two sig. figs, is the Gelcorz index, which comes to -1.3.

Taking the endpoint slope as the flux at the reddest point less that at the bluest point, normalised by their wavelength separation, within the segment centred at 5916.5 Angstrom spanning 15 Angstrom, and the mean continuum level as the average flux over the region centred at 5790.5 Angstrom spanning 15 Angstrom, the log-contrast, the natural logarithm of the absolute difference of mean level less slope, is 2.13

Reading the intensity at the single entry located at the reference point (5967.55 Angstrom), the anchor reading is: 8.912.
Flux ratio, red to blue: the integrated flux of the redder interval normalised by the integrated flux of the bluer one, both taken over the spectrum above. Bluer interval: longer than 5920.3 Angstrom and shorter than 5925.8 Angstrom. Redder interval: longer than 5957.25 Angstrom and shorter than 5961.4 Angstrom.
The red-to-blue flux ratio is 0.77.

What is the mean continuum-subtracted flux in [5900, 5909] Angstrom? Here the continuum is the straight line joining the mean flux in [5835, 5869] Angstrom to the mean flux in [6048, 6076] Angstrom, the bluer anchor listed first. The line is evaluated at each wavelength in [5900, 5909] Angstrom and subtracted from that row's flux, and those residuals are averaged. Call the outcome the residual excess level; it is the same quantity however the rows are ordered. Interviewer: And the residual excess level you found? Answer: -0.78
